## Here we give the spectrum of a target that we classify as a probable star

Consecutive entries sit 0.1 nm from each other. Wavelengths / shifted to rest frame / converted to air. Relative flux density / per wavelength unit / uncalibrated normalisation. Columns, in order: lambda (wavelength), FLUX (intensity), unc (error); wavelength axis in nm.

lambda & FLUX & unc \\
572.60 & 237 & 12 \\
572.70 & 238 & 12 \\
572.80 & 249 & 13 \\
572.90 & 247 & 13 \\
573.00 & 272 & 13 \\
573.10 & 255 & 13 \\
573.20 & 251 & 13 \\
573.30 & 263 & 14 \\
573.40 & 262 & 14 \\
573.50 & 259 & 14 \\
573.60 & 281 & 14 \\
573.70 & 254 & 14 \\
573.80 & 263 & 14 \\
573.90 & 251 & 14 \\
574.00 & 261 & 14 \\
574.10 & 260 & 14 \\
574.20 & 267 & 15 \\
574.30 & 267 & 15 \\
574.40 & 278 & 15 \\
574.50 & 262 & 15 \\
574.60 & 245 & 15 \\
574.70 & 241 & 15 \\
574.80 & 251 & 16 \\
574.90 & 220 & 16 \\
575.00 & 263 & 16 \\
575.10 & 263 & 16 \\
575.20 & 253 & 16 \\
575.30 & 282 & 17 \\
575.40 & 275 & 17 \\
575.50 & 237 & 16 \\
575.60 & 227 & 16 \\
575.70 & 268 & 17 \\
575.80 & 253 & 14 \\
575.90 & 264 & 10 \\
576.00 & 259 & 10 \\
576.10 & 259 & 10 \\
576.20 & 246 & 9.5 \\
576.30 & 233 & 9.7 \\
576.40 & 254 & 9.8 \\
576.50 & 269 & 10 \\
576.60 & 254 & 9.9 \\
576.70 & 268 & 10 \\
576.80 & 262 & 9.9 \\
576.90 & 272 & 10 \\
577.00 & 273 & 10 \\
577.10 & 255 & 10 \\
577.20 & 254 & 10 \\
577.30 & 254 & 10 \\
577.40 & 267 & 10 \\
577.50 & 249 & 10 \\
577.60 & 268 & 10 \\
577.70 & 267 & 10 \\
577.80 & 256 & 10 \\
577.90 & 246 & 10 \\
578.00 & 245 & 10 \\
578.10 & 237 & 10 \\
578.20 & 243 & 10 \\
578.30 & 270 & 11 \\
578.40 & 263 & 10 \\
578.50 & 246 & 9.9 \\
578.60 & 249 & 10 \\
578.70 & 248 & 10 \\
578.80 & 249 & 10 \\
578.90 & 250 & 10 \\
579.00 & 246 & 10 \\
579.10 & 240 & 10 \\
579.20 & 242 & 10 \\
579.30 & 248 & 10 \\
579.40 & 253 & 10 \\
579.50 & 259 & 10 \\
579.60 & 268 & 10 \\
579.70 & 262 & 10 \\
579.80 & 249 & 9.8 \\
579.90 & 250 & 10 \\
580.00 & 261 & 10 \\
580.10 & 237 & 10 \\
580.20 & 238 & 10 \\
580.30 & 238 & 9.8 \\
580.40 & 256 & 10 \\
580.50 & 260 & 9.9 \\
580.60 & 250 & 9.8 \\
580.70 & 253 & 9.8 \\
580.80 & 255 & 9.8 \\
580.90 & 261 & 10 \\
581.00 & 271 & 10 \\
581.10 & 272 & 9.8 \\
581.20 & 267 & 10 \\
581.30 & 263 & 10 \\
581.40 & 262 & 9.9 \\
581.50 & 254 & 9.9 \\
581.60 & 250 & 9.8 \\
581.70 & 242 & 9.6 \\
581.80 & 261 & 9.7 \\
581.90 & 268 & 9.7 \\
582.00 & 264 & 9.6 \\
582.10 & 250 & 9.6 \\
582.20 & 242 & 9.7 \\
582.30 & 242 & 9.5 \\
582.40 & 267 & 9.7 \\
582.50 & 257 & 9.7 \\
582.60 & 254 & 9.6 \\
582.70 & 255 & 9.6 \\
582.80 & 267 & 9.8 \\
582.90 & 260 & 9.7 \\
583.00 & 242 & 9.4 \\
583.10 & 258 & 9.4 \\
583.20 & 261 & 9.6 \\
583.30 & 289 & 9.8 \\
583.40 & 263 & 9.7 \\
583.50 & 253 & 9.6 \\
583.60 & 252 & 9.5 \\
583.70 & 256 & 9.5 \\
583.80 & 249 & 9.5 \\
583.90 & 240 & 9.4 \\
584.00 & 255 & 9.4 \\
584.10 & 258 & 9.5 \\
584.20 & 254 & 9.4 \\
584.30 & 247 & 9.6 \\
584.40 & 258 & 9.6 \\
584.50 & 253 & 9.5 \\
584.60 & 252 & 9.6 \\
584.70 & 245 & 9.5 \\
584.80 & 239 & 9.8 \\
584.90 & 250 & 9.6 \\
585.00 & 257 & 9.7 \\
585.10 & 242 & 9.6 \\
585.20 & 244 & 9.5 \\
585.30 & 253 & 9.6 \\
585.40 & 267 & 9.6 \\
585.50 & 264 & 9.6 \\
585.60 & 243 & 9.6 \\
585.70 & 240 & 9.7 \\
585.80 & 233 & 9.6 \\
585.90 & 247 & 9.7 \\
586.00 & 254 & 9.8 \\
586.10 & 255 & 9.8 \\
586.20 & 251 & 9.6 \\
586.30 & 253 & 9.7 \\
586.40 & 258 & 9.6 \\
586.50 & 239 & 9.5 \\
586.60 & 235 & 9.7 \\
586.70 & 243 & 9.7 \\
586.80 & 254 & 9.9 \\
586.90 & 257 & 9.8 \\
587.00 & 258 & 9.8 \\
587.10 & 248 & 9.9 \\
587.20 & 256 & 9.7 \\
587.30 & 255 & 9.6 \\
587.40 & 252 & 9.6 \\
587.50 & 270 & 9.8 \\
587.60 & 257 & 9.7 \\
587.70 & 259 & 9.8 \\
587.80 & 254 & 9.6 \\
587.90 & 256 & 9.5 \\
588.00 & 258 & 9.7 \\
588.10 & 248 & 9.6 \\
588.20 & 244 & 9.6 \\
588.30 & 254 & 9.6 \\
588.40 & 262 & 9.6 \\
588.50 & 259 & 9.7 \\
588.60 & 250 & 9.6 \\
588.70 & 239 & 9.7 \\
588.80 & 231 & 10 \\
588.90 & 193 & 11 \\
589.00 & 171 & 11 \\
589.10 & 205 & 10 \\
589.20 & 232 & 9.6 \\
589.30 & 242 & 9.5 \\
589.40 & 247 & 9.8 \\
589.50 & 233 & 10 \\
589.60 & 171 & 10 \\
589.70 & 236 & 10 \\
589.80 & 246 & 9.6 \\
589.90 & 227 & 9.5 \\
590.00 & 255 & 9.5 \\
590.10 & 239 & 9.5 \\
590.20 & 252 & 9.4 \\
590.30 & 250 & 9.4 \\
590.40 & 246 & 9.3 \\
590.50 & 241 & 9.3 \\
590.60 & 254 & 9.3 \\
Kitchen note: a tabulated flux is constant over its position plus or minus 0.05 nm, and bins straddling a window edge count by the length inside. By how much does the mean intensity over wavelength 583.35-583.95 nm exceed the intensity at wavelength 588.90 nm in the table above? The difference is 59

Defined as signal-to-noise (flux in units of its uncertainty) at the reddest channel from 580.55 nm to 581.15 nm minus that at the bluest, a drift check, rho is 2.2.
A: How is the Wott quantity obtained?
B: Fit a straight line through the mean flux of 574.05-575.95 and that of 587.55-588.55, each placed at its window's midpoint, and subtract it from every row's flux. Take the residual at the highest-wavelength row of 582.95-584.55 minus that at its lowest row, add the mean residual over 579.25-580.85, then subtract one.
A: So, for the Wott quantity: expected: 6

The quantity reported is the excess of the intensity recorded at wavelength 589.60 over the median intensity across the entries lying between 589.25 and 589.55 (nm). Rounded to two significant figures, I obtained -71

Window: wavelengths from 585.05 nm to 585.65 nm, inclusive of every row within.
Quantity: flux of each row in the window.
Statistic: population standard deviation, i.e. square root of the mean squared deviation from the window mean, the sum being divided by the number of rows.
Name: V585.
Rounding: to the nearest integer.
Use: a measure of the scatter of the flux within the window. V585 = 10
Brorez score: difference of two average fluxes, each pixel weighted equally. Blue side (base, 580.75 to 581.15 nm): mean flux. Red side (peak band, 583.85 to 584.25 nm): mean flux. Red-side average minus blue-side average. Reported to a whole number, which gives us -13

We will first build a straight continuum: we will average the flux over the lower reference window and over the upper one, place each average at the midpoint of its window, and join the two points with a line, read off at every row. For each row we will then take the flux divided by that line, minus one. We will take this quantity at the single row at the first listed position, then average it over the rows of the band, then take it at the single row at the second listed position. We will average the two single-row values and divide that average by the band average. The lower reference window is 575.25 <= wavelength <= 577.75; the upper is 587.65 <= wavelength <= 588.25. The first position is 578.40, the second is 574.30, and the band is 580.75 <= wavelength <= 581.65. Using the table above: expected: 1.2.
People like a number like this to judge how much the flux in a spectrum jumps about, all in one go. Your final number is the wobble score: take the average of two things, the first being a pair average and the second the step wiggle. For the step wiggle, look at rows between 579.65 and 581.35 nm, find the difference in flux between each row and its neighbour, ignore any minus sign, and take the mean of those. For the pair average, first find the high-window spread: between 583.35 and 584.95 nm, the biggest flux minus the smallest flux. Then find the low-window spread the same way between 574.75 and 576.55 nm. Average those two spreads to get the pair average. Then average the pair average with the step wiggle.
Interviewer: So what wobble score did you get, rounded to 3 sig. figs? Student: 25.0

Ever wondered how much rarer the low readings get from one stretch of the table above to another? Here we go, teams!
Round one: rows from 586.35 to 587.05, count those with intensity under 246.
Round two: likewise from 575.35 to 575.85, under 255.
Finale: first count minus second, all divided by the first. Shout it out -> 0.0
